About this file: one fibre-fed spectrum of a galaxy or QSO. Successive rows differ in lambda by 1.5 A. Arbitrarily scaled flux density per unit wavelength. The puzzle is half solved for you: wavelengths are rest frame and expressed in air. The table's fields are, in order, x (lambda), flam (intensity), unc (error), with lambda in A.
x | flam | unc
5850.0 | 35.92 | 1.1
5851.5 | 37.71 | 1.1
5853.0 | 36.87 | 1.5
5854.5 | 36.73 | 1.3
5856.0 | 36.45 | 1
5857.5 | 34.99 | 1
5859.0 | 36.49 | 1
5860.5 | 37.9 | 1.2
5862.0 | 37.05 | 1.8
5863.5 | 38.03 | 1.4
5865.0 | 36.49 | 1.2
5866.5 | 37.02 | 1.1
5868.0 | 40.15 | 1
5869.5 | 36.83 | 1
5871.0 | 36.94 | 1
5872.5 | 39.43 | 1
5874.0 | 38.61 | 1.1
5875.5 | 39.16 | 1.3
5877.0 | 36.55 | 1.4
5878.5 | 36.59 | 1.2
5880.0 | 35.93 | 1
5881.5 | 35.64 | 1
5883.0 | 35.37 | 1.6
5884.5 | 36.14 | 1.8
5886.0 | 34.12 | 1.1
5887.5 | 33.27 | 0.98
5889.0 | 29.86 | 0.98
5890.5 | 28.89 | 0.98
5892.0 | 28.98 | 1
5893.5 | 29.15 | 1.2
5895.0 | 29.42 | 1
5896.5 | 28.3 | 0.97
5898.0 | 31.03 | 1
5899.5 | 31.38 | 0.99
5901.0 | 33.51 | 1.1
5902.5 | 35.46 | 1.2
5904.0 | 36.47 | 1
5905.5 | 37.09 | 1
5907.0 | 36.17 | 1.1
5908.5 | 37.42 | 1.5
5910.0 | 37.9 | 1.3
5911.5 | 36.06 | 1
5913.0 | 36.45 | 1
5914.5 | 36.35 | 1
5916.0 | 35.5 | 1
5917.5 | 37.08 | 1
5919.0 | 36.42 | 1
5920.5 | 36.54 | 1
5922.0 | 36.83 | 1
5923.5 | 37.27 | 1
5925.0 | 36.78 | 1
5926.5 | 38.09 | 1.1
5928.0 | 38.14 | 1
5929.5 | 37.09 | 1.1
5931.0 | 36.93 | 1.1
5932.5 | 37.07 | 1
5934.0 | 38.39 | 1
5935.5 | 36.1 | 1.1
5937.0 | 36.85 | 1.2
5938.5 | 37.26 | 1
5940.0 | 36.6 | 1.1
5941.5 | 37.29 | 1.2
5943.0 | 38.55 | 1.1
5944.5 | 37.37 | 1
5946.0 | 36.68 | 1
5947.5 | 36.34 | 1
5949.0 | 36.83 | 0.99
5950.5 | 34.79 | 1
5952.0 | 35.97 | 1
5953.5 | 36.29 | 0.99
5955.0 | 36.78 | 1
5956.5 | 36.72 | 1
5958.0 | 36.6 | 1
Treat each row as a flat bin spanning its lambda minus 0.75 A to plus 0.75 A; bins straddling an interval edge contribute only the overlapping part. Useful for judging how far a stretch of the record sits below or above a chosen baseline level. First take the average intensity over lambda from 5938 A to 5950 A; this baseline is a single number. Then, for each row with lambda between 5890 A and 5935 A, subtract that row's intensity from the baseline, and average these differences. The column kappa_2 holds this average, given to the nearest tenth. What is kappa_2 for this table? 2.0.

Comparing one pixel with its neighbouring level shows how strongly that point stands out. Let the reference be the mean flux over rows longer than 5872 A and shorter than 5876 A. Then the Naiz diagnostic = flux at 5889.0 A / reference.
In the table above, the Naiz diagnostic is 0.76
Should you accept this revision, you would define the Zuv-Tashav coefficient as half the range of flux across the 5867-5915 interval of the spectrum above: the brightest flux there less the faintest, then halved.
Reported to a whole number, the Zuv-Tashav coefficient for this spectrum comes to 6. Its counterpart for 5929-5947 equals 1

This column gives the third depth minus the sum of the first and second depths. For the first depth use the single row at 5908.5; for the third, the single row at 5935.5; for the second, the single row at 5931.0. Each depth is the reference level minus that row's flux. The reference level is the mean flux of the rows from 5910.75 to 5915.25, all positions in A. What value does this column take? 2.0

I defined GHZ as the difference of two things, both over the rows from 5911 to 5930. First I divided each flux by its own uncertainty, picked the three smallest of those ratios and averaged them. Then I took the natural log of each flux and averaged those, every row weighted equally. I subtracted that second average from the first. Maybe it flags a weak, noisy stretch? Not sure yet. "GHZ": 31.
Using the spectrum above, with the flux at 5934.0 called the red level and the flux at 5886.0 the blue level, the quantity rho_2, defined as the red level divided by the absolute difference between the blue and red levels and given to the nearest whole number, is 9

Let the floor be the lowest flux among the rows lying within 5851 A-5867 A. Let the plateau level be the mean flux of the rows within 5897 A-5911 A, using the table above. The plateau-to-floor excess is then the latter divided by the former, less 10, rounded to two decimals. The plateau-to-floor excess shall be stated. -9.00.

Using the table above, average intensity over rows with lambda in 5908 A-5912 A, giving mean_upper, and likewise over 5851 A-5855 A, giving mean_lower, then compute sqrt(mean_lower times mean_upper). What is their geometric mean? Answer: 37.1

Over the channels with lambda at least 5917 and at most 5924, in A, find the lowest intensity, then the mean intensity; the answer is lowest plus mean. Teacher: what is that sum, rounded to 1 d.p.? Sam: 73.2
